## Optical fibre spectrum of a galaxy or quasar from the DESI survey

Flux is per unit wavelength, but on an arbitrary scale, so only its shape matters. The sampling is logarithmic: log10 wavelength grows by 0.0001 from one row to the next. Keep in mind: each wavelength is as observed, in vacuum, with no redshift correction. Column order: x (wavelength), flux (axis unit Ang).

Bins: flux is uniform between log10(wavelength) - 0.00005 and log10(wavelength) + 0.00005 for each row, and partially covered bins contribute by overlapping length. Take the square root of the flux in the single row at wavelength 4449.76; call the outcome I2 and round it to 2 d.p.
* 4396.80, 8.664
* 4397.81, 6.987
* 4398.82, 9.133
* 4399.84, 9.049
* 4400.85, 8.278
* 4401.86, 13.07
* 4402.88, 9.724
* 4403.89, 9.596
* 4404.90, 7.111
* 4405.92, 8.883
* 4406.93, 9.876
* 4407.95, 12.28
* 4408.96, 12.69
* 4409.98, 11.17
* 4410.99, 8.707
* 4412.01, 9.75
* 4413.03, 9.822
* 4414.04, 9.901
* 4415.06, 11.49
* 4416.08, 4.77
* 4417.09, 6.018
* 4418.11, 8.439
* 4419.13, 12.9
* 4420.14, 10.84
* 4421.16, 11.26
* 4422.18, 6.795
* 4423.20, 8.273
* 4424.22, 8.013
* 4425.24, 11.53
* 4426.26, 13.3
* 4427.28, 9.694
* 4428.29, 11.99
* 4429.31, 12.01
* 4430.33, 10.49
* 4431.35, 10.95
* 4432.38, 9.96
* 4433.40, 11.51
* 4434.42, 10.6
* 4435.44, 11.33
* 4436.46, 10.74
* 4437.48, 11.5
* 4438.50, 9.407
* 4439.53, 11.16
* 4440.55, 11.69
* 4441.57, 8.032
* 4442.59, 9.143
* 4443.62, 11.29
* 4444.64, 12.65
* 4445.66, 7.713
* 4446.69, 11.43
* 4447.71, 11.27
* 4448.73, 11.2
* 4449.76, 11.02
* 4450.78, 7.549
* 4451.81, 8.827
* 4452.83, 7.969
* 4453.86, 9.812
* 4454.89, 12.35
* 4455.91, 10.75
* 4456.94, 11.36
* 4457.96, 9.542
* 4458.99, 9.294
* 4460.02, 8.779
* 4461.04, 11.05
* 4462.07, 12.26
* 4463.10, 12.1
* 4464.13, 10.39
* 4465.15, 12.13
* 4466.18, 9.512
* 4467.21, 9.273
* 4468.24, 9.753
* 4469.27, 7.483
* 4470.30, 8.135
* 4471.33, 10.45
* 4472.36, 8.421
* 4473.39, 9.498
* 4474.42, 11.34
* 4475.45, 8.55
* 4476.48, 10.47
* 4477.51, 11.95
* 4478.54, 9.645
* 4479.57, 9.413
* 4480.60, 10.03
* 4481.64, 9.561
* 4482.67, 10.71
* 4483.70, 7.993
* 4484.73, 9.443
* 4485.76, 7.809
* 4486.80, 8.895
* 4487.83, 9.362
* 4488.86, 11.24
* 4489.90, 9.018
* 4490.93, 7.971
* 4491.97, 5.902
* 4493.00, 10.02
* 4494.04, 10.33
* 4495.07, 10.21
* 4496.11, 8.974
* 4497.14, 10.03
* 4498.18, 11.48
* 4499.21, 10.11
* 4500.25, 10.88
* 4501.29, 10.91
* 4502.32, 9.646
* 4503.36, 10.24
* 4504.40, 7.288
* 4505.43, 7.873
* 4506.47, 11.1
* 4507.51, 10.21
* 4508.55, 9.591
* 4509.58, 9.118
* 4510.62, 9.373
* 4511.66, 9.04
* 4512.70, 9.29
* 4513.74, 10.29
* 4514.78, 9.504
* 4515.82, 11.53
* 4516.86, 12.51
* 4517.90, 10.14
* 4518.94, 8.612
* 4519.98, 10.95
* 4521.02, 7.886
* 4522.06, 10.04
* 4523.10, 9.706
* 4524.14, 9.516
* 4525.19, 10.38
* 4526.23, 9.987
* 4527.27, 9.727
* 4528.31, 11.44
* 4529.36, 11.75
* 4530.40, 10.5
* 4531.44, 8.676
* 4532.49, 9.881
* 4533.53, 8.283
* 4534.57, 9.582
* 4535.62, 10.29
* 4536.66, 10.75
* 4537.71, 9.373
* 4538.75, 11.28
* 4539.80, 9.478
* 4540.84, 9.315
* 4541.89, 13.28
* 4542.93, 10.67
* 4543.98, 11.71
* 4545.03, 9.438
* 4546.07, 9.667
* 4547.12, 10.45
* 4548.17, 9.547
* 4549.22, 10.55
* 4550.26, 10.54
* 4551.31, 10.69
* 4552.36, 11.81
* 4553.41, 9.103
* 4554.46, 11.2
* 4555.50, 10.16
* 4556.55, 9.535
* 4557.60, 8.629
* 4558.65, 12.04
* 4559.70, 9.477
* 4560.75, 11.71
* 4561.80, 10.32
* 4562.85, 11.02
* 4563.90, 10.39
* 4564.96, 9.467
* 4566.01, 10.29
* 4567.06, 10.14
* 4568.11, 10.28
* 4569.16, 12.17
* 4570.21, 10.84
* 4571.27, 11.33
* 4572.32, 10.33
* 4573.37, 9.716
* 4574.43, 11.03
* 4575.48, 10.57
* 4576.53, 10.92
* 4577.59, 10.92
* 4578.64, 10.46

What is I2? 3.32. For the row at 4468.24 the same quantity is 3.12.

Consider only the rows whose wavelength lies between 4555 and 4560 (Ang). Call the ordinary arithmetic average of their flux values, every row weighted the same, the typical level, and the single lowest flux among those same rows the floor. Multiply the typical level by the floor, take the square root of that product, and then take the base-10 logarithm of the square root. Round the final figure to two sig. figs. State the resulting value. 0.97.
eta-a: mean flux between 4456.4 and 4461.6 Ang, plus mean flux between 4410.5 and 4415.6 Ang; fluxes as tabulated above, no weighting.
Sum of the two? 19.9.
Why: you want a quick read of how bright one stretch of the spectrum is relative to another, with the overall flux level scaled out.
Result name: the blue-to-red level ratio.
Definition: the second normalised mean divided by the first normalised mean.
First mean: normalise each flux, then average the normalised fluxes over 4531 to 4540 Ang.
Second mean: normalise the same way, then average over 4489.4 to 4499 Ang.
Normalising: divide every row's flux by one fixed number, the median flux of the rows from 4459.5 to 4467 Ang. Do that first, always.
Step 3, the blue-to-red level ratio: 0.96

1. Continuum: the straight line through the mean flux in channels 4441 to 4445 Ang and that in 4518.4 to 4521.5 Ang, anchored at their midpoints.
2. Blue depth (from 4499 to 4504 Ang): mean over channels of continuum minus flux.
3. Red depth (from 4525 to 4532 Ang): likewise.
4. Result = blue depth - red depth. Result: 0.4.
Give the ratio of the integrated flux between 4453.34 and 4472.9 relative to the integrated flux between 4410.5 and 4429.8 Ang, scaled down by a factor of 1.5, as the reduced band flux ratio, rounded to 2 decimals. 0.70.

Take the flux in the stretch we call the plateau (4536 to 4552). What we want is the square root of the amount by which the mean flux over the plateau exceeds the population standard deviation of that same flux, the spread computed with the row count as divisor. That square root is 3.07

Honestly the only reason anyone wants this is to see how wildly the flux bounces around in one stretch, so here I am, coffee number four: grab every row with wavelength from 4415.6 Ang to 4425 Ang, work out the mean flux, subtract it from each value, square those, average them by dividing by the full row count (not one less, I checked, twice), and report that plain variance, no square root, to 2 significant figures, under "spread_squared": 6.2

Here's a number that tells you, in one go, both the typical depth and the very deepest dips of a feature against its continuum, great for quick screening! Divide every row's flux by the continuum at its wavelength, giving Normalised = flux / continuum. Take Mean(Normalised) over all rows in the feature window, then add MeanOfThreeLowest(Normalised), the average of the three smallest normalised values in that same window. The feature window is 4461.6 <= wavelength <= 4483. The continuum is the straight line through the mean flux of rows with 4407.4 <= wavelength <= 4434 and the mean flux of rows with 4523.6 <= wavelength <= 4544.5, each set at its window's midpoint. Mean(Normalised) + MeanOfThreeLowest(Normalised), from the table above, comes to 1.77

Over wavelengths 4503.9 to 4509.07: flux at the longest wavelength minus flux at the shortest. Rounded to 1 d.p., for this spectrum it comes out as 2.3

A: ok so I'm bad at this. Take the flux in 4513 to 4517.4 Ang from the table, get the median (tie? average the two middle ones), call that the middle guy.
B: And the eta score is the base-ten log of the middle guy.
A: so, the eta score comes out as 1.04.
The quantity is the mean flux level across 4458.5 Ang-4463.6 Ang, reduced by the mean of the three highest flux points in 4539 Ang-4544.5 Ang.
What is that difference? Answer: -1.2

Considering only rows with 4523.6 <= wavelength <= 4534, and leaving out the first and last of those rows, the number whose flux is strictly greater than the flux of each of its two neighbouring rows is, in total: 3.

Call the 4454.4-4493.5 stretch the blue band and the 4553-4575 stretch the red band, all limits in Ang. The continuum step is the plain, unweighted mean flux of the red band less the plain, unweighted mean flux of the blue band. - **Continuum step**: 0.7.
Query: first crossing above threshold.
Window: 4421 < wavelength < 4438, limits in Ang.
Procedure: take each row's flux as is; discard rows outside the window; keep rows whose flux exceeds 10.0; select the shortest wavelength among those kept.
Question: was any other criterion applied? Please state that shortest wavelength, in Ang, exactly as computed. 4421.16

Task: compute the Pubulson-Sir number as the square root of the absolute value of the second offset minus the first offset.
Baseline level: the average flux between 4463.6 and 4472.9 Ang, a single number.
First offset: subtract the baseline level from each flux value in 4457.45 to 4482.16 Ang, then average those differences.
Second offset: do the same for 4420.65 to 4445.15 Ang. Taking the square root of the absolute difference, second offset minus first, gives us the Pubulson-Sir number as 0.77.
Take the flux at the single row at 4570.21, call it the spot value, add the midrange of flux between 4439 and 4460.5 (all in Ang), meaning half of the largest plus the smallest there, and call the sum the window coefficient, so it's 20.9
